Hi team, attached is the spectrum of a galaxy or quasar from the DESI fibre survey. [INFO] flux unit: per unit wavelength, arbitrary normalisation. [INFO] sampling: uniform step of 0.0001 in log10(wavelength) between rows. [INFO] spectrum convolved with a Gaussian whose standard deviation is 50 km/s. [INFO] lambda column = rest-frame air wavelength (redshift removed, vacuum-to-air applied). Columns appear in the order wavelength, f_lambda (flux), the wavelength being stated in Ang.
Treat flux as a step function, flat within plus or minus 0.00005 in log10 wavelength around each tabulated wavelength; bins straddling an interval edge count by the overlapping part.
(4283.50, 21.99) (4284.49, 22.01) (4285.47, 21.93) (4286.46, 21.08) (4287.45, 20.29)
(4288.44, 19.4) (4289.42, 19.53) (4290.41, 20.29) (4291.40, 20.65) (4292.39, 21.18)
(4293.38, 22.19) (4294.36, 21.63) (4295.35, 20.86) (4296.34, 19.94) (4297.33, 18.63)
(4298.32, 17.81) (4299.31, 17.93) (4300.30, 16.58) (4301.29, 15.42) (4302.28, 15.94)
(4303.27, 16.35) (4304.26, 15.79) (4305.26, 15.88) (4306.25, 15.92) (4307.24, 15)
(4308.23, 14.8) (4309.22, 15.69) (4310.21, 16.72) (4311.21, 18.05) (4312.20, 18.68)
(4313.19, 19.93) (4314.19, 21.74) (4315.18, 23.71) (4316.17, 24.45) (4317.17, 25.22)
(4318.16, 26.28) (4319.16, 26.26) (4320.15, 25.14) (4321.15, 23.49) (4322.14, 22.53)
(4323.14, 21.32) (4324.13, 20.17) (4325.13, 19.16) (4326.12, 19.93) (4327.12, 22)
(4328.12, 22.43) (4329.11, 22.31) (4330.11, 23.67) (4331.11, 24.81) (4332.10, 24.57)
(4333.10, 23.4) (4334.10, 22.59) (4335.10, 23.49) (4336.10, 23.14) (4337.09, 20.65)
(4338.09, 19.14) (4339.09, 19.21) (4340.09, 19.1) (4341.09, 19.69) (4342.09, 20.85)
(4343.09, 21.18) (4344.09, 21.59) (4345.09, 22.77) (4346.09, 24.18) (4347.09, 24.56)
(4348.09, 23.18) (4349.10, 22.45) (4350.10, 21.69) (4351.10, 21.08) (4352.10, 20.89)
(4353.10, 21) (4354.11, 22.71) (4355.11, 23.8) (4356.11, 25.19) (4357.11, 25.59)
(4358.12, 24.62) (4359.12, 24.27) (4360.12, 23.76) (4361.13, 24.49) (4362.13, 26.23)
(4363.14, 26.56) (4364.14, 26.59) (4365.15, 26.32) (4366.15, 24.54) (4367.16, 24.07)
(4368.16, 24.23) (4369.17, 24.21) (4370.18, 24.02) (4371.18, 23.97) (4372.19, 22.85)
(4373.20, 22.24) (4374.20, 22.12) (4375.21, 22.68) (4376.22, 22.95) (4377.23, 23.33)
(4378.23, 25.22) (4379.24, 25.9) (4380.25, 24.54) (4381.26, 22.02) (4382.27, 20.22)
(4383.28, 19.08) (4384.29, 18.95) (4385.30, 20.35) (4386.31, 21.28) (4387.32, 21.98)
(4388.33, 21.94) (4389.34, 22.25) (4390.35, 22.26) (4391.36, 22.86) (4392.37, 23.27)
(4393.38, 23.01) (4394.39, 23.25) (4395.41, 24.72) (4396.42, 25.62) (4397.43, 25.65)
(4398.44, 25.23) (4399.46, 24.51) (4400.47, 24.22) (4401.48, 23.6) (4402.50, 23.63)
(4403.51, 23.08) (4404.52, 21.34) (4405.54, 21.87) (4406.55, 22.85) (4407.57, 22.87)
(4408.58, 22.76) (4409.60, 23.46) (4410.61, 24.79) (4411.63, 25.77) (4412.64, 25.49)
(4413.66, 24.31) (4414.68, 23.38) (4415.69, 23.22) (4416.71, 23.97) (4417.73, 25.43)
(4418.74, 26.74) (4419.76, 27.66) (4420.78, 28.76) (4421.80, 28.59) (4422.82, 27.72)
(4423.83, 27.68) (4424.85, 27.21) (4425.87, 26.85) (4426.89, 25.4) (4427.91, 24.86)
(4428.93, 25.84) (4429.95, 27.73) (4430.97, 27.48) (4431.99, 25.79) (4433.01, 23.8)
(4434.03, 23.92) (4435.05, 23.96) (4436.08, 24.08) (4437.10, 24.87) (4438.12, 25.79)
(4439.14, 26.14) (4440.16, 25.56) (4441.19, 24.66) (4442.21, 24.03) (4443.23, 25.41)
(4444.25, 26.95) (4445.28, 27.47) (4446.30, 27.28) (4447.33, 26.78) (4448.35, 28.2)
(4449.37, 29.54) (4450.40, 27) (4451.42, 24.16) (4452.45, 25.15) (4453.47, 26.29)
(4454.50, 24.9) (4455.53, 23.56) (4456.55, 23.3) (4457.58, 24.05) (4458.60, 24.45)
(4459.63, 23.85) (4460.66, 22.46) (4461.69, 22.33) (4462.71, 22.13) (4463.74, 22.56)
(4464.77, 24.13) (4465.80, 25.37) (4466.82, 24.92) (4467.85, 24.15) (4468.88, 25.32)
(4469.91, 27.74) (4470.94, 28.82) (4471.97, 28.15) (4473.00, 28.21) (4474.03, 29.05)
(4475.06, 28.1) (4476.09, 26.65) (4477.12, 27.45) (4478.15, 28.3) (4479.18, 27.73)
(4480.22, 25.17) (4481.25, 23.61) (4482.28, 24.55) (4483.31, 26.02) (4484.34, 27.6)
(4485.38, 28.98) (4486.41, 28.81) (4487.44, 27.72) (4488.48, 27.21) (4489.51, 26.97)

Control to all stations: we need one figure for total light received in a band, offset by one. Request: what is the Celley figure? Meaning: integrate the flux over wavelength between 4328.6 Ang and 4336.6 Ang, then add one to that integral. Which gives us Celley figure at 189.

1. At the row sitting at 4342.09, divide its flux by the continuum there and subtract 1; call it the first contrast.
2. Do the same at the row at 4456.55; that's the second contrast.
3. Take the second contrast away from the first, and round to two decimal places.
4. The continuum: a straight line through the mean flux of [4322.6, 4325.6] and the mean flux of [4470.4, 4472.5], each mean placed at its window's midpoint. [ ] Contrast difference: 0.14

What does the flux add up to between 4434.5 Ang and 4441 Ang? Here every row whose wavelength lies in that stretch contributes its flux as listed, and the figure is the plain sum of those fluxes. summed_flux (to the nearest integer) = 150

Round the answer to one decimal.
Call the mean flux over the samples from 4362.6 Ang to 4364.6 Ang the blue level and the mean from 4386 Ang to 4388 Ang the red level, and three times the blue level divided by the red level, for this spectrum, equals 3.7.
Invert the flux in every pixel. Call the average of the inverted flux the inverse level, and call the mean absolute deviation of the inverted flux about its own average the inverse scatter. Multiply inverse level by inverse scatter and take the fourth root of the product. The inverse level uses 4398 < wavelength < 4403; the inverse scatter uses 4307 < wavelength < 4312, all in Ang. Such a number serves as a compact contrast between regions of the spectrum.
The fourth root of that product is 0.114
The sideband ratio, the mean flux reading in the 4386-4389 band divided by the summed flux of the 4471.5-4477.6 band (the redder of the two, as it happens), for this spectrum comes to 0.130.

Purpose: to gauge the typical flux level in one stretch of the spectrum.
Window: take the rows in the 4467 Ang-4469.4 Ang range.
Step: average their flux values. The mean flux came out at 24.7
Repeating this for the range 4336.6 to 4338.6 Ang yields 19.9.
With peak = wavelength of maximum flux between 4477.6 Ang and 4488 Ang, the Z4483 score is 4485.38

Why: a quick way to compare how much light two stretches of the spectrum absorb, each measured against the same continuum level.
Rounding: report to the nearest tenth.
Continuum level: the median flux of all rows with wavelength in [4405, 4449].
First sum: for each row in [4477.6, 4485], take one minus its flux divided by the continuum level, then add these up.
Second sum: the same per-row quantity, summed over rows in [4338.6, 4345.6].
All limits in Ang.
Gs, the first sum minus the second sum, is -1.5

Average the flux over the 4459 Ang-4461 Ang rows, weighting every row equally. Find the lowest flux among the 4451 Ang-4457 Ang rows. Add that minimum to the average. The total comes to 46.5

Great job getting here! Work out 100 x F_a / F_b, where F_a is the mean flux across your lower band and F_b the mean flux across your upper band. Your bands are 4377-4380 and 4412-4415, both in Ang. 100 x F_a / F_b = 102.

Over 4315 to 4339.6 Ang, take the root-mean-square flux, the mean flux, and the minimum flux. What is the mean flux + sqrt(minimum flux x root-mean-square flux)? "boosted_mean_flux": 43.7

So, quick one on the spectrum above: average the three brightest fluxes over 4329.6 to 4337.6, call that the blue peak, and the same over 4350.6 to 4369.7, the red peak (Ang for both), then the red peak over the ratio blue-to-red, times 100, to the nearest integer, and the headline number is 2882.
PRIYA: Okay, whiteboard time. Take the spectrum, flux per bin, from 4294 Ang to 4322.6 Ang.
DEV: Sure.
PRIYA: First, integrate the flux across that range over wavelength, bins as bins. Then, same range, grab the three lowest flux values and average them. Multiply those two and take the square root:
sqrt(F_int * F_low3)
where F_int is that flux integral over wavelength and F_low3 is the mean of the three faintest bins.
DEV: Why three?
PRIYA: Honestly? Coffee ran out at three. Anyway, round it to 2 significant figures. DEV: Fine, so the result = 92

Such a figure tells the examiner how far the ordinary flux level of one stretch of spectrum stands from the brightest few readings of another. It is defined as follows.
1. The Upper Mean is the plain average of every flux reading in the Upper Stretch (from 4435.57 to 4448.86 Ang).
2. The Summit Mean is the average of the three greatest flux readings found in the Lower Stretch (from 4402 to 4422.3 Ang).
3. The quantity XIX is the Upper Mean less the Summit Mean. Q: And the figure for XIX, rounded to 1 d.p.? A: -2.4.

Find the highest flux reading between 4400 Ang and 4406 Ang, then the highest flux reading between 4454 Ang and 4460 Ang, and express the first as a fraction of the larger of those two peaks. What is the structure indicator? 0.97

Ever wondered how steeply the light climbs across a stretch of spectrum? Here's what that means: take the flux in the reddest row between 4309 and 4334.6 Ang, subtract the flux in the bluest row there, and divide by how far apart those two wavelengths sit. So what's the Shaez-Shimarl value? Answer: 0.28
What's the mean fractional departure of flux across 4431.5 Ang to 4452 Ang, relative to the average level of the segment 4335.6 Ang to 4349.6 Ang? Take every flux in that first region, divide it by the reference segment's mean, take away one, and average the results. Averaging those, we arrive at 0.20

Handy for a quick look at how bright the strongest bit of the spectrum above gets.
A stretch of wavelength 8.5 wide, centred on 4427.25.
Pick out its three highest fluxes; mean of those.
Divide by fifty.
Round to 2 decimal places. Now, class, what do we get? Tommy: 0.55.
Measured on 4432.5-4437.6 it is 0.49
